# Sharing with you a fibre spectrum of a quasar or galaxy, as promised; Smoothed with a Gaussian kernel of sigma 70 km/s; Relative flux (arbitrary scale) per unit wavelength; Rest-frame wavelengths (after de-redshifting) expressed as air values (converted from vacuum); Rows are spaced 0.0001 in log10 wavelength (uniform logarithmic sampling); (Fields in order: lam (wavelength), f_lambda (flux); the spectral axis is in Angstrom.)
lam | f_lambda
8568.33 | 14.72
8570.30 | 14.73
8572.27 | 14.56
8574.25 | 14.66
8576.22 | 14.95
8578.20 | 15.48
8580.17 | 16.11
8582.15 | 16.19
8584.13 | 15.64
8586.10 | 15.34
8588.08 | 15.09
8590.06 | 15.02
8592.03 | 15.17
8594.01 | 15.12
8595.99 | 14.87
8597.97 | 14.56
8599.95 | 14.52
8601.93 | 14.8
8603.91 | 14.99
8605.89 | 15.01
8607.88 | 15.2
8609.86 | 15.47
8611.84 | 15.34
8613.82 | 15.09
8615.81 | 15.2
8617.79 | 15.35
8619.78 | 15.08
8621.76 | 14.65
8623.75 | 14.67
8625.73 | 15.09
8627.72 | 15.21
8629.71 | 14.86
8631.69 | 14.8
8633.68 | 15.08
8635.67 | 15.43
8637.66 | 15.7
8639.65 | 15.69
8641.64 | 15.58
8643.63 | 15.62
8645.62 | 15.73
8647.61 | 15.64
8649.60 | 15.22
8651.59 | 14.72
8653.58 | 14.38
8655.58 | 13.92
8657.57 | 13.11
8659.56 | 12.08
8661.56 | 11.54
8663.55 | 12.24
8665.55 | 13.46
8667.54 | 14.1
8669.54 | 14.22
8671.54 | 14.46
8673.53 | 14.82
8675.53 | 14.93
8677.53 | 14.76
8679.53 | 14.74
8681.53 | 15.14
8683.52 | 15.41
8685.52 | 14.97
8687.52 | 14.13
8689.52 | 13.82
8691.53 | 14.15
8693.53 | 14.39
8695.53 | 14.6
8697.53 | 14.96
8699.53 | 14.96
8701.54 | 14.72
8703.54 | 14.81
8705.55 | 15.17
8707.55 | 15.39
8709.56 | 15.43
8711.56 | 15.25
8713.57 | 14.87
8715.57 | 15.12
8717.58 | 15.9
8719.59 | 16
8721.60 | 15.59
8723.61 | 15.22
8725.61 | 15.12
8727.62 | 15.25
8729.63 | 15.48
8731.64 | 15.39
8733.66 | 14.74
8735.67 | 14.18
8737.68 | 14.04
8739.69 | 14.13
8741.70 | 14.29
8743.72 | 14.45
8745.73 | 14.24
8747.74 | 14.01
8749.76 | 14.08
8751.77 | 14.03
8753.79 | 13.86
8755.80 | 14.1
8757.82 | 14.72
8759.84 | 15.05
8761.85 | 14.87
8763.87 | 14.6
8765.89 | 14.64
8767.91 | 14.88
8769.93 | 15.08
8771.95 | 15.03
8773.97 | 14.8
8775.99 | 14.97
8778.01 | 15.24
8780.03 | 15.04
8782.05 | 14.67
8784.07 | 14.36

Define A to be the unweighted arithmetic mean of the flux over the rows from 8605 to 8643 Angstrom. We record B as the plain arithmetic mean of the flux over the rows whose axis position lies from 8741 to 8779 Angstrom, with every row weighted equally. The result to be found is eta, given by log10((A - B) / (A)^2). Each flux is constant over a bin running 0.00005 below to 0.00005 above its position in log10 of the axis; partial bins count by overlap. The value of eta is -2.58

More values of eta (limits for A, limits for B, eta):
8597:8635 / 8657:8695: -2.36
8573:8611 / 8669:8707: -2.68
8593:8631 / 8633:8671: -2.57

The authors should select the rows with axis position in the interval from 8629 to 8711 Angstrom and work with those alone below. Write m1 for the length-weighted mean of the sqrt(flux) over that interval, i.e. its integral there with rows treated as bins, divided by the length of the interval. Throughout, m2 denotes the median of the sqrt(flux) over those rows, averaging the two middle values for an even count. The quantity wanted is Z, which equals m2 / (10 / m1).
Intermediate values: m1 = 3.82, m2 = 3.85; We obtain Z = 1.47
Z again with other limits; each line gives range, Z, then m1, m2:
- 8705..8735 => 1.53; 3.91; 3.91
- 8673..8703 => 1.47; 3.83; 3.84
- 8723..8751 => 1.45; 3.82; 3.79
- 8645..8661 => 1.44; 3.77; 3.81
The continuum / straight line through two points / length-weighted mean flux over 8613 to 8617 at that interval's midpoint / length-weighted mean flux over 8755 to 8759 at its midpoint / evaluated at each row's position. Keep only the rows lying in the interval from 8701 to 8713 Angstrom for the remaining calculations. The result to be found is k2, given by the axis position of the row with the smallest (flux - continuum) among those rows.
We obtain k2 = 8701.54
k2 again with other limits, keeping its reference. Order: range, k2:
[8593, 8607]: 8599.95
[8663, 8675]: 8663.55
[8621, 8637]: 8621.76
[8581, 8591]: 8590.06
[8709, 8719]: 8713.57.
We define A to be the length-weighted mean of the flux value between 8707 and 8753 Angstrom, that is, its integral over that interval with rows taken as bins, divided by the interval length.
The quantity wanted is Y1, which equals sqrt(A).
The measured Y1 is 3.86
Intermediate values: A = 14.9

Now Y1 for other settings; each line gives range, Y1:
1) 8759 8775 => 3.86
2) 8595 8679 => 3.83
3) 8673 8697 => 3.83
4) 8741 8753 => 3.76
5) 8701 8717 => 3.89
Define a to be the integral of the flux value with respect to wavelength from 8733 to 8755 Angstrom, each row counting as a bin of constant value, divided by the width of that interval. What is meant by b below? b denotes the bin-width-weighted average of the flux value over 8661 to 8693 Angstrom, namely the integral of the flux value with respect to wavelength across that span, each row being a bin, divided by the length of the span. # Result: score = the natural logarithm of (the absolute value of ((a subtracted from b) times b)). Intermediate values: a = 14.18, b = 14.22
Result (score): -0.6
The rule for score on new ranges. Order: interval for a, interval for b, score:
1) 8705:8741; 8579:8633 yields -2.0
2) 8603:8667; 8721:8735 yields 2.0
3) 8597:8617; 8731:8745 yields 2.2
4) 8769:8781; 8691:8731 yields 0.5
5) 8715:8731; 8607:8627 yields 1.7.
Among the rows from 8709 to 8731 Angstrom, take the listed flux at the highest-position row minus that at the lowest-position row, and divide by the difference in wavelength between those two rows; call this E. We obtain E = 0.00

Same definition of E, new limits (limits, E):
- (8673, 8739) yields -0.01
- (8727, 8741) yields -0.09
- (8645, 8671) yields -0.06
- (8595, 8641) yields 0.02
